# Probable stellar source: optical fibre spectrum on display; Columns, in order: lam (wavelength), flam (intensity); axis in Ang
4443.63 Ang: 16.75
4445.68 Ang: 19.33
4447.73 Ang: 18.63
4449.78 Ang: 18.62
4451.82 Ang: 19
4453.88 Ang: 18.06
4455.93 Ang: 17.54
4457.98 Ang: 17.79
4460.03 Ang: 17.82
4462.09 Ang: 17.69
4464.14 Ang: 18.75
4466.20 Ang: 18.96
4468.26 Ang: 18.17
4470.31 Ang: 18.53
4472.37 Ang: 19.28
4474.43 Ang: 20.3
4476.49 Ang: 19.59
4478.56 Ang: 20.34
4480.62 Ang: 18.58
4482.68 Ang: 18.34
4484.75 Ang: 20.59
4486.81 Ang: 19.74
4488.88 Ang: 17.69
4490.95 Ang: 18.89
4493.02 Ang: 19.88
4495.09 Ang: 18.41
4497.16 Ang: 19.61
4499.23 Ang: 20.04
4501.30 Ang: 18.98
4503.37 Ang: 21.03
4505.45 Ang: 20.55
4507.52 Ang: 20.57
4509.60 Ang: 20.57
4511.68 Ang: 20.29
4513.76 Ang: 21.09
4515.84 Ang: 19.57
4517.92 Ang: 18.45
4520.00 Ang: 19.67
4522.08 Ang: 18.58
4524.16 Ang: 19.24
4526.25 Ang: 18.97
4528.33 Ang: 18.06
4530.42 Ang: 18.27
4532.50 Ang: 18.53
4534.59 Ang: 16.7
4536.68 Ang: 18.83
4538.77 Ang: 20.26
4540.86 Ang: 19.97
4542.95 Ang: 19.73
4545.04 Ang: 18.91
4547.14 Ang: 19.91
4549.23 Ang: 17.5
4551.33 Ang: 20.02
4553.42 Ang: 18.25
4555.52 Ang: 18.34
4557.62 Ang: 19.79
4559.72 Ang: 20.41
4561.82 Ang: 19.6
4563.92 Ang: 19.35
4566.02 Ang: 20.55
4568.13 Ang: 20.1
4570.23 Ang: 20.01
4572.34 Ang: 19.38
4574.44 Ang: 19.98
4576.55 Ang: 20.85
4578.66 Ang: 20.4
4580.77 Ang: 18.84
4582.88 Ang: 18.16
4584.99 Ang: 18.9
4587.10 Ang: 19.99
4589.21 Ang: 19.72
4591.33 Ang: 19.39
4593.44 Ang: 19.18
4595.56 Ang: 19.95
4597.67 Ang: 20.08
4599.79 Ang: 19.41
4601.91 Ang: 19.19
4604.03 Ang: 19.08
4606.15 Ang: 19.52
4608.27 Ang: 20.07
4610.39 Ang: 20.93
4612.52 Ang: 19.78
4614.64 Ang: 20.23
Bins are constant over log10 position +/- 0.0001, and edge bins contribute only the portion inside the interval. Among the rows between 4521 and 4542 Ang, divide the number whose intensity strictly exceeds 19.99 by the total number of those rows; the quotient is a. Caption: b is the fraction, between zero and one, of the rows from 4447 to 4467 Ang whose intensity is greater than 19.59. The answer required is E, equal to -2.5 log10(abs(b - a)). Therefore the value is 2.5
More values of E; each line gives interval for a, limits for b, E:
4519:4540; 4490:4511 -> 0.6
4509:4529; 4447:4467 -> 1.3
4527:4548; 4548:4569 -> 0.8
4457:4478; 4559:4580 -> 0.4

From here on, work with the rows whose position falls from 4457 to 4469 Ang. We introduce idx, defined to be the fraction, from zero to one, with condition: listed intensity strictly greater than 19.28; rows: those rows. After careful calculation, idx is 0.00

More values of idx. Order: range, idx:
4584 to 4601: 0.75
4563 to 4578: 1.00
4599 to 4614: 0.71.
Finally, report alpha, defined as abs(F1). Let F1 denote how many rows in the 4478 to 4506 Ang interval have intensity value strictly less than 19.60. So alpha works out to 6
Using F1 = 6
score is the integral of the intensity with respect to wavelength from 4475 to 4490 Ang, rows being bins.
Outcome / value 289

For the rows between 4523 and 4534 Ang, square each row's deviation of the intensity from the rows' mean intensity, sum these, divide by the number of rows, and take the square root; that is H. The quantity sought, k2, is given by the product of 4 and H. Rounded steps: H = 0.4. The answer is 1.7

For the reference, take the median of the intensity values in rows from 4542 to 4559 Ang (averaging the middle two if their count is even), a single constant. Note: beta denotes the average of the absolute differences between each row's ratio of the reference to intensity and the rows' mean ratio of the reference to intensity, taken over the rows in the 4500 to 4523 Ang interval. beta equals 0.040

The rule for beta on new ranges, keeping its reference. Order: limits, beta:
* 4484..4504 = 0.041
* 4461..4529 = 0.043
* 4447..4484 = 0.034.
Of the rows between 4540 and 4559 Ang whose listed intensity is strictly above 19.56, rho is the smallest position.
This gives 4540.86 Ang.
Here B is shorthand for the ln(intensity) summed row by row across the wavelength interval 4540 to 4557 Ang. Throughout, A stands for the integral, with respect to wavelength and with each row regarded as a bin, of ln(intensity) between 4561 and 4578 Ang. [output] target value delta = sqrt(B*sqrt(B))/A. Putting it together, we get 0.210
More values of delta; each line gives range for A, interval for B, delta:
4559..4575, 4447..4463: 0.221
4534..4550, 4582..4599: 0.228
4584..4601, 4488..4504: 0.212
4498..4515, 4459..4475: 0.208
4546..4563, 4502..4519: 0.216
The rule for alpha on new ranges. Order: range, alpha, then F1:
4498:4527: 6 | 6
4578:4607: 9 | 9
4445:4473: 14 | 14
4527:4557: 9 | 9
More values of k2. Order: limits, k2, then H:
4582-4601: 2.3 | 0.6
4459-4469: 2.0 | 0.5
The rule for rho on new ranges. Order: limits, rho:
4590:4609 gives 4595.56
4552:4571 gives 4557.62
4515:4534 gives 4515.84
